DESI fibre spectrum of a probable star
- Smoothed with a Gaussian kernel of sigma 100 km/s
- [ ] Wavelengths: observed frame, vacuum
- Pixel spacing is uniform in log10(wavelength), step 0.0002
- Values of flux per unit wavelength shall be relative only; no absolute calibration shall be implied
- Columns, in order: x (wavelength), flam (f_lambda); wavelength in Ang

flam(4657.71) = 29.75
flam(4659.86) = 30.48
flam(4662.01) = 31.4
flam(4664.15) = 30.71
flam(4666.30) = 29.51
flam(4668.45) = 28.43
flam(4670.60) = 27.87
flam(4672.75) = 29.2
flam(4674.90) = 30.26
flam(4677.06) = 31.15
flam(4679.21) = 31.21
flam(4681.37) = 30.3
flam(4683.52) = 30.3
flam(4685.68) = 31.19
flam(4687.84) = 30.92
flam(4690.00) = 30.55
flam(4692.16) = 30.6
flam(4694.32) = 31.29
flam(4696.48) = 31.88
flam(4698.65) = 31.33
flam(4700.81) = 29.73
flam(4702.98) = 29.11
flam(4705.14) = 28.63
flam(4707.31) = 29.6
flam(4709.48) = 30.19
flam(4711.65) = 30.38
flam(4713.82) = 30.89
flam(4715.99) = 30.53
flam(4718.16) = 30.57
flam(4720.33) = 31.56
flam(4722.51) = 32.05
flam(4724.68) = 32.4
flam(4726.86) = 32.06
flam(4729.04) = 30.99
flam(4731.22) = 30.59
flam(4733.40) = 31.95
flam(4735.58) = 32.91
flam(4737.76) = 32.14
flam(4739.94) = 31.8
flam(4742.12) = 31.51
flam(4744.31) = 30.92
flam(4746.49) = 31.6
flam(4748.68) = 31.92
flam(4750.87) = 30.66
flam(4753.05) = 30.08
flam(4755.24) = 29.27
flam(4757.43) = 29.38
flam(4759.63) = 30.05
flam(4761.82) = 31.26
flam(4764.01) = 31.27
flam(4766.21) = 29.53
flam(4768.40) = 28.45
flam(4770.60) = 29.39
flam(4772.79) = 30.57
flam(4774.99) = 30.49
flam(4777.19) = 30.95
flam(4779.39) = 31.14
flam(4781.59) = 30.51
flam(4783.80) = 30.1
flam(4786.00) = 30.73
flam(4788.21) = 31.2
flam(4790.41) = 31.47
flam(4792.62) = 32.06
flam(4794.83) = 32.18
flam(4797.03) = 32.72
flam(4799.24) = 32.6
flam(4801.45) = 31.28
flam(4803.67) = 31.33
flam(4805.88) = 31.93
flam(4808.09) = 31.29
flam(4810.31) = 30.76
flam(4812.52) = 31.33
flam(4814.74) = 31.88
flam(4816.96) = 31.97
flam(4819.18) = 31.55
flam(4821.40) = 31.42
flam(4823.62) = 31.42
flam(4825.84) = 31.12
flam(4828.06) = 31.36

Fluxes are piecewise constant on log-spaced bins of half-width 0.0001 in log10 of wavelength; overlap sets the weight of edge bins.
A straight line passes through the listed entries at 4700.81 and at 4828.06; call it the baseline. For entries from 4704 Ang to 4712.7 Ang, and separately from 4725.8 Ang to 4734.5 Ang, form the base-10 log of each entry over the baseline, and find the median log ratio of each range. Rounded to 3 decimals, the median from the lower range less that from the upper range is -0.018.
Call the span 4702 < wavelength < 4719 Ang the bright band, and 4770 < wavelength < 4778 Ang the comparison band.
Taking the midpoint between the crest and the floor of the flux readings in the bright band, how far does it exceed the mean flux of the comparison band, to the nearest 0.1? -0.6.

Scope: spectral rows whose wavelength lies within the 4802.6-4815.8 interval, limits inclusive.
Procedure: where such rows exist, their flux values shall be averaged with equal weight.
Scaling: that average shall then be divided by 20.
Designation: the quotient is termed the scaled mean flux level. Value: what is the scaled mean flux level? 1.57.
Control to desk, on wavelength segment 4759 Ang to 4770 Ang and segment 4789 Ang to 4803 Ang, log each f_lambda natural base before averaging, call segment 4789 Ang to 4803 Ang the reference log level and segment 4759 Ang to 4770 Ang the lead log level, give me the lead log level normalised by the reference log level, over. 0.982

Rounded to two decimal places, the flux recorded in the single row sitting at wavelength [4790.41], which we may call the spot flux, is 31.47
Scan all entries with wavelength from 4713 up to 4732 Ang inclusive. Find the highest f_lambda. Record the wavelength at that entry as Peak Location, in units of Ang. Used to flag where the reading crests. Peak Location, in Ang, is 4724.68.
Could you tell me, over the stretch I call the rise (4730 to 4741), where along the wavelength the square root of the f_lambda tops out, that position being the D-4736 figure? 4735.58 Ang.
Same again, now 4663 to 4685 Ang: 4679.21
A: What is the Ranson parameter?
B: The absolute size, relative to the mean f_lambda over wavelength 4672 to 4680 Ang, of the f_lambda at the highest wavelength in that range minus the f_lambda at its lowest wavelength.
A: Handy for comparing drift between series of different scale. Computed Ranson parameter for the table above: 0.066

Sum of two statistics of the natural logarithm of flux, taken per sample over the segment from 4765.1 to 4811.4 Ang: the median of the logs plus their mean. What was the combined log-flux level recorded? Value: 6.87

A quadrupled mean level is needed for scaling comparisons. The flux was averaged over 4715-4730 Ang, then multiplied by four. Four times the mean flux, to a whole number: 126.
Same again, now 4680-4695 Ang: 123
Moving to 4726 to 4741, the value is 127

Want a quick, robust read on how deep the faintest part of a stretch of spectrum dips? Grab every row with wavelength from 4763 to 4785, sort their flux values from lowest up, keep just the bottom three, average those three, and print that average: 29.1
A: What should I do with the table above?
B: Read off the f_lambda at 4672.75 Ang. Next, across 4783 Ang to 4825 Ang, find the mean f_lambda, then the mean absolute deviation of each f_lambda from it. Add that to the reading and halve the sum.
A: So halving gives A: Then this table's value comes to 14.8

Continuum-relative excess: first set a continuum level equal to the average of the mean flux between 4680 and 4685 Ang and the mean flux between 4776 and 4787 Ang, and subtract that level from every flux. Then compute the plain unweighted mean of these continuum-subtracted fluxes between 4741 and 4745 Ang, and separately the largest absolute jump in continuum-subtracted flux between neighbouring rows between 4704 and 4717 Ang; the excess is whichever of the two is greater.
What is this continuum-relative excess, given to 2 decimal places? 0.97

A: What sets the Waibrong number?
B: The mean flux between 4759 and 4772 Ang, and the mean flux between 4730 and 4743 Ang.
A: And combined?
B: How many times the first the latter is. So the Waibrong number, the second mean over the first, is 1.06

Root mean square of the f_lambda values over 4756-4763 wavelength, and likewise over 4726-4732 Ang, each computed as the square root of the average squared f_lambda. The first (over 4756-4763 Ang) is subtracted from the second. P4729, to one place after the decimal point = 1.0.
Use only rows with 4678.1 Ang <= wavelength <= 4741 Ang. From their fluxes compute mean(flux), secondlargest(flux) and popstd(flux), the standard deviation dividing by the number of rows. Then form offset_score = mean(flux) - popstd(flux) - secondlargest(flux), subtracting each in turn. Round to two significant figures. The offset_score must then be -2.4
